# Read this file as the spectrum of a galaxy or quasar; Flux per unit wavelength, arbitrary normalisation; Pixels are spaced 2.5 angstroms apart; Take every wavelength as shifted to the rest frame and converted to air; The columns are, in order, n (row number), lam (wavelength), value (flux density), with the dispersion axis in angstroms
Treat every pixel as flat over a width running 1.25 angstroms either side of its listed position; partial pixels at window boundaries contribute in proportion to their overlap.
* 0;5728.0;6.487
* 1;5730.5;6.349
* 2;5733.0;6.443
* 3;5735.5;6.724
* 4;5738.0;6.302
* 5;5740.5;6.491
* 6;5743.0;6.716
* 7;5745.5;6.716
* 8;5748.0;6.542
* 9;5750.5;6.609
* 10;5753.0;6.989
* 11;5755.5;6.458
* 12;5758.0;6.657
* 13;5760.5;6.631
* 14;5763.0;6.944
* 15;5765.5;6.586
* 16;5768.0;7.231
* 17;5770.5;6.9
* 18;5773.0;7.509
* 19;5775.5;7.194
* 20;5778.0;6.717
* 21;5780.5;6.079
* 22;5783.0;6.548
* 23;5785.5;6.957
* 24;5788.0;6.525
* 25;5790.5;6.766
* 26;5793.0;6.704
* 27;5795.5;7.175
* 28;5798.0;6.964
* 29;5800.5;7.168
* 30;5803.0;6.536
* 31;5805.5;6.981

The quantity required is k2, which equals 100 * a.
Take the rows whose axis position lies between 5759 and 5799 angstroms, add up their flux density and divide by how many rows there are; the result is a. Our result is 684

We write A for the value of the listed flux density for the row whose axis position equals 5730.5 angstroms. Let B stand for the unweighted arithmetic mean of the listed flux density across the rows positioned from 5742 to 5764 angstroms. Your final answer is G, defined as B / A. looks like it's 1.055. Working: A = 6.349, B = 6.70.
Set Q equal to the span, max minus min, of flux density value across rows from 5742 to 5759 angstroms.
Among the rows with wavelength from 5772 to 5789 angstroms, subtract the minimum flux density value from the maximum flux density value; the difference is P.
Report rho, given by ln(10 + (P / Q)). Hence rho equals 2.54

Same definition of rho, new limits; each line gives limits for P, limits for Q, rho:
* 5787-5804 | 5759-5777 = 2.37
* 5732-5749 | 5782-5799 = 2.37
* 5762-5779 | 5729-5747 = 2.50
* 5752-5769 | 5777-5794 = 2.39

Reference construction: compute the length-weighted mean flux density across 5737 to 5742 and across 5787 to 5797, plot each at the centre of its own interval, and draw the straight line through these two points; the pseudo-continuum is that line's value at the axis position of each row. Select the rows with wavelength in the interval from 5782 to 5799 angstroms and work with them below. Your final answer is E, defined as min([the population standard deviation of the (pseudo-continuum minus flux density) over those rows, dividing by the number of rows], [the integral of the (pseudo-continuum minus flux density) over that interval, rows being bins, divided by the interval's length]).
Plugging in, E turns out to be -0.01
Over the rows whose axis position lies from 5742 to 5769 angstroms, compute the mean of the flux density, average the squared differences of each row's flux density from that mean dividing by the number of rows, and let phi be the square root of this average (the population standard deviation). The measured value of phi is 0.22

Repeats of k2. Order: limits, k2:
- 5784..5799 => 685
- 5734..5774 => 675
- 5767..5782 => 694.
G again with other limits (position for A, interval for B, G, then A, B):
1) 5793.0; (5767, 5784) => 1.027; 6.704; 6.88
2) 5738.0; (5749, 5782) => 1.080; 6.302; 6.81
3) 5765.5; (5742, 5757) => 1.013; 6.586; 6.67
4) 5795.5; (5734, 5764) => 0.927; 7.175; 6.65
